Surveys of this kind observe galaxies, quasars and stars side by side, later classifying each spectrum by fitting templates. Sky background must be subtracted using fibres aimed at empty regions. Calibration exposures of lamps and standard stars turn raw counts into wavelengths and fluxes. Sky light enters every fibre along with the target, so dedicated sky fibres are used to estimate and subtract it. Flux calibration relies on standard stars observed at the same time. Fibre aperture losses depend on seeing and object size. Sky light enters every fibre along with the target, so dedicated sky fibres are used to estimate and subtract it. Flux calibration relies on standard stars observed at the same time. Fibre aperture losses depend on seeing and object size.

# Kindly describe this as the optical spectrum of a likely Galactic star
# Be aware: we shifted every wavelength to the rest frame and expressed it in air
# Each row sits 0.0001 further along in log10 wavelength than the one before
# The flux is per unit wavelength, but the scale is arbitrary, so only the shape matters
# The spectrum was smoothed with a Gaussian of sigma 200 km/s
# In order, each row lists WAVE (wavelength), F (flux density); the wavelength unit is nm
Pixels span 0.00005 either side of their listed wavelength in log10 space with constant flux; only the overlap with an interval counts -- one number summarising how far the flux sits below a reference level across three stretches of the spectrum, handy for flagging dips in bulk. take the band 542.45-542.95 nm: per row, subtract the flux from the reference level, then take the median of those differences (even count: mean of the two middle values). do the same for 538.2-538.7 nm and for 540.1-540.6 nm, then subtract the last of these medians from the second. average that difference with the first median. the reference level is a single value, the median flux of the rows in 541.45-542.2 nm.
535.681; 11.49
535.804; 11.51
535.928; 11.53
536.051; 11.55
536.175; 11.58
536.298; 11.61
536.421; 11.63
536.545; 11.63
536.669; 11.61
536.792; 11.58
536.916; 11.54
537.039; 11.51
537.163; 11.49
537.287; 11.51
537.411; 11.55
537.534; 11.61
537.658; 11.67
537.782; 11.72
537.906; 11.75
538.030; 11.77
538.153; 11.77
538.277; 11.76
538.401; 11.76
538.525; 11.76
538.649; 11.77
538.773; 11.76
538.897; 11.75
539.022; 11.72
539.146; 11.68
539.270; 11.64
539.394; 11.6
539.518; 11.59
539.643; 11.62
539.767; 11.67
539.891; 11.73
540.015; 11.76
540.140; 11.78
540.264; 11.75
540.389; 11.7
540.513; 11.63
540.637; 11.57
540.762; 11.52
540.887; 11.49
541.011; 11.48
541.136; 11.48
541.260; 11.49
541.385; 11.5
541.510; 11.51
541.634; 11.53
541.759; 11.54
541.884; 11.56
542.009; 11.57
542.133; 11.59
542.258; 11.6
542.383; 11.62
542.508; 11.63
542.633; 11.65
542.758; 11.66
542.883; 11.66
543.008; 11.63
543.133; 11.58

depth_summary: -0.07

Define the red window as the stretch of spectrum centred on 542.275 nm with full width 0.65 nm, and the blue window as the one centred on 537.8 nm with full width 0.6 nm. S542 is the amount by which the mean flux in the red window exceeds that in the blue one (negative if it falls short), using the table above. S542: -0.10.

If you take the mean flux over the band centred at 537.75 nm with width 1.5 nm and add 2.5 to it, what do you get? 14.16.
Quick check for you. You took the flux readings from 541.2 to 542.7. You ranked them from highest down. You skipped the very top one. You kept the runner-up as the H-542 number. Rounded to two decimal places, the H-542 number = 11.63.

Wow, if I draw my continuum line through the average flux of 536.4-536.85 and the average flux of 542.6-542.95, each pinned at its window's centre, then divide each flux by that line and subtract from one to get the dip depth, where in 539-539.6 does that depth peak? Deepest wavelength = 539.518 nm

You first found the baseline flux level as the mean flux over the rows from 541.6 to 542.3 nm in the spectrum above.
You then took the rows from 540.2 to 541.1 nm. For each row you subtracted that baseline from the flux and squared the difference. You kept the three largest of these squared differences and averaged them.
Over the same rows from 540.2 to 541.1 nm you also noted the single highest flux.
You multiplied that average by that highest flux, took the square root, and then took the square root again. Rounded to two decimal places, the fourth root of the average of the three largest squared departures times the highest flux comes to 0.70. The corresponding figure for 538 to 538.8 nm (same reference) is 0.84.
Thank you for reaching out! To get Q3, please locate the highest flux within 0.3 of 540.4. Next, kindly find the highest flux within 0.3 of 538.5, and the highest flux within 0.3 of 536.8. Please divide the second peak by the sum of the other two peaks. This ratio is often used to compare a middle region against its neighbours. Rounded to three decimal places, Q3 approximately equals 0.503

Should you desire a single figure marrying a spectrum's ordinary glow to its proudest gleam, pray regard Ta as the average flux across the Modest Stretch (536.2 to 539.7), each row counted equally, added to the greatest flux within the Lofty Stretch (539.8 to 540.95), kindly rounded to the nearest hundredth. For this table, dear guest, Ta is 23.44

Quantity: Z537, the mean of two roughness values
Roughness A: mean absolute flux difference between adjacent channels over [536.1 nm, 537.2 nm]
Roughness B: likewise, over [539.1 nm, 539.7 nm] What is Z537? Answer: 0.027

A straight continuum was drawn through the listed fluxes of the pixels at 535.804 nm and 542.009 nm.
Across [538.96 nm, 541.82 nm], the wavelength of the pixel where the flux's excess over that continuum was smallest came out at 541.136 nm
